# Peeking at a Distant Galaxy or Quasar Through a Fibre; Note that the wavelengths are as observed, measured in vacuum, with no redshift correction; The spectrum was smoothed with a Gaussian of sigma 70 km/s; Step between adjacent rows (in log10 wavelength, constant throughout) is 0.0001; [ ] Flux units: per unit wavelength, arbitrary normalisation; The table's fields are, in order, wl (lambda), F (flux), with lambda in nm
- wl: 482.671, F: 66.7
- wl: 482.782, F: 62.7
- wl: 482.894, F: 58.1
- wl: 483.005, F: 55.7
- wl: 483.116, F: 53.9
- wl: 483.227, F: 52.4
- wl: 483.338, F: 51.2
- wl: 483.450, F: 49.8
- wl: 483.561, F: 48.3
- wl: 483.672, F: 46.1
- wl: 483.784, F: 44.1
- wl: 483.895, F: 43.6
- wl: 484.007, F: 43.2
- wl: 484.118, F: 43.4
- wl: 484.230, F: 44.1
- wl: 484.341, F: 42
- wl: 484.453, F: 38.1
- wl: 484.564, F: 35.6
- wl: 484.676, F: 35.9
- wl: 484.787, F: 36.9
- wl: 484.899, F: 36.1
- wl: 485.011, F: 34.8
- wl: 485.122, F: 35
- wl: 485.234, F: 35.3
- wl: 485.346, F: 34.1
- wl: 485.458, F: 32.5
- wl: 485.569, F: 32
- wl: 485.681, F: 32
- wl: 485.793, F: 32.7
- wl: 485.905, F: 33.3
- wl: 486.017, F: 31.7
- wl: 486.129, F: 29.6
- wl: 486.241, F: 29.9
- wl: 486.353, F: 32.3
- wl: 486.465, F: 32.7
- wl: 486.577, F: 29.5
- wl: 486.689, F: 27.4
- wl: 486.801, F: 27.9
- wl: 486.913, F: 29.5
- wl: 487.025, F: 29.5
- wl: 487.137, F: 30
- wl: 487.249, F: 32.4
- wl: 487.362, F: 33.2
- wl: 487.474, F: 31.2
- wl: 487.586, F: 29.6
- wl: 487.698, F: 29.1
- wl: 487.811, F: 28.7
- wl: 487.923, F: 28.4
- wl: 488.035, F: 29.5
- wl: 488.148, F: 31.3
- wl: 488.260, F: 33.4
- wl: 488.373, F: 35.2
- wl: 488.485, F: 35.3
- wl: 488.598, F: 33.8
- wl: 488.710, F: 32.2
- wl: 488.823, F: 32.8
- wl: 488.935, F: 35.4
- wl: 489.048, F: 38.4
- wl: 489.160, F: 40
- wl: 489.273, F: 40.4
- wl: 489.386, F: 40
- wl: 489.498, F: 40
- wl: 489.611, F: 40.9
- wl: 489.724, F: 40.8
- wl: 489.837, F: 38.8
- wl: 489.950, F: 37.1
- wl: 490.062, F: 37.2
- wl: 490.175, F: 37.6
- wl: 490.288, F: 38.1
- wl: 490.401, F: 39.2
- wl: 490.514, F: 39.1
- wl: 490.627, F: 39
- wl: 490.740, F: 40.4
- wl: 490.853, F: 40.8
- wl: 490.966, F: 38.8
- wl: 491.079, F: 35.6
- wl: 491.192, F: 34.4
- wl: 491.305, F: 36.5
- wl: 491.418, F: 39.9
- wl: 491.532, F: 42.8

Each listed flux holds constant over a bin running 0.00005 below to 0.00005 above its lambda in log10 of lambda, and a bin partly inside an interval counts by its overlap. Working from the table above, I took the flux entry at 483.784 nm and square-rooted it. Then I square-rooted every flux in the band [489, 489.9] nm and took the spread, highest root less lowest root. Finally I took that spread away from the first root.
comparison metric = 6.4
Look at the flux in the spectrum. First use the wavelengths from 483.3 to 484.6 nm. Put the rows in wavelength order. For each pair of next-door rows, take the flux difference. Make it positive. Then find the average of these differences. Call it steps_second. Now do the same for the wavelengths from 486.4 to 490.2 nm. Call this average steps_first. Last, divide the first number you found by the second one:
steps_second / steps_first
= 1.31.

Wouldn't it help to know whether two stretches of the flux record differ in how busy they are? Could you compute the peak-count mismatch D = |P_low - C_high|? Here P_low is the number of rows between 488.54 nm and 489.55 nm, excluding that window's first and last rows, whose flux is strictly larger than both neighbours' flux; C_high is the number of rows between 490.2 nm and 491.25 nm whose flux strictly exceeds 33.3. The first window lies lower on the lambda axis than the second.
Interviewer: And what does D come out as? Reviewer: 8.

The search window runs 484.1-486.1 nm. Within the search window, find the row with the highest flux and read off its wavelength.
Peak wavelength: 484.230 nm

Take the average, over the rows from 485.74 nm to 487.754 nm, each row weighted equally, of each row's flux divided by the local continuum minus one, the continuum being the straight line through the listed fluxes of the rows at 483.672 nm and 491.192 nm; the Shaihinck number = -0.26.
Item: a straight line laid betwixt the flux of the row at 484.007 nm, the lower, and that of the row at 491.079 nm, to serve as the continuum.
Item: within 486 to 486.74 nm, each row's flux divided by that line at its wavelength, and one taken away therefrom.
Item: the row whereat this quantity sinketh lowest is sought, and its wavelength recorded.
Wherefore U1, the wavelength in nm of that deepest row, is 486.689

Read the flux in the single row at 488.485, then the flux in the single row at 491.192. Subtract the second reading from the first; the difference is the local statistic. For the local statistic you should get 1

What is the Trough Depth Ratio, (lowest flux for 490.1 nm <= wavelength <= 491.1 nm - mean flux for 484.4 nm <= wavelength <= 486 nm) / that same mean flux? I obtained 0.03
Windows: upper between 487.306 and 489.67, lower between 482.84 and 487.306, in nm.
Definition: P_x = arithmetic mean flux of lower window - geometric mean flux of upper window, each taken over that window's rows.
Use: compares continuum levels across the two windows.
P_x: 4.1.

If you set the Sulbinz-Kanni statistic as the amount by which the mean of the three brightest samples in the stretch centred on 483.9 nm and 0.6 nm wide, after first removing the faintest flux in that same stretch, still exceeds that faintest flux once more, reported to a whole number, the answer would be -42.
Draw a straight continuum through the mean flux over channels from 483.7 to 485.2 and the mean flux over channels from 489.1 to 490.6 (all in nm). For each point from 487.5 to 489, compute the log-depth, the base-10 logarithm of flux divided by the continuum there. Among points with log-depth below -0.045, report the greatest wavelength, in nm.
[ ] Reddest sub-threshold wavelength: 488.823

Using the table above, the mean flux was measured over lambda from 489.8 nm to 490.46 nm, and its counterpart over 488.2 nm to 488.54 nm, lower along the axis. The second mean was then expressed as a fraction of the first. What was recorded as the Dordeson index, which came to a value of 0.91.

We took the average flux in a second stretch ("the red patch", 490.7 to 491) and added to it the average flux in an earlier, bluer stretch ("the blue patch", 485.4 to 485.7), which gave 72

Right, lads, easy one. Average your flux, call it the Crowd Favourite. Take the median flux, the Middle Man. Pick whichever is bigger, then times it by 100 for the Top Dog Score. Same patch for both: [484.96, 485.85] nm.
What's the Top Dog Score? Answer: 3355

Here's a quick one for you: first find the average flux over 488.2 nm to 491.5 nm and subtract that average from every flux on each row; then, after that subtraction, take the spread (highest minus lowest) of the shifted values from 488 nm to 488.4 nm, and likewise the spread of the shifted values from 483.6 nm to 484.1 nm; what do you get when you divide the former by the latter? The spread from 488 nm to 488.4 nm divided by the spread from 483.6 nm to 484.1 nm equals 2.0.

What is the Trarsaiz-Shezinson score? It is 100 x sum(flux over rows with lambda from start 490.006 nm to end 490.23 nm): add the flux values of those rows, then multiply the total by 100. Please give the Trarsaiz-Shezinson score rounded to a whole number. 7480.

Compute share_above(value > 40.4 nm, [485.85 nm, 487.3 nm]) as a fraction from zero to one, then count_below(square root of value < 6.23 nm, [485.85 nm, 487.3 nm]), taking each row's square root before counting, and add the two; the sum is 13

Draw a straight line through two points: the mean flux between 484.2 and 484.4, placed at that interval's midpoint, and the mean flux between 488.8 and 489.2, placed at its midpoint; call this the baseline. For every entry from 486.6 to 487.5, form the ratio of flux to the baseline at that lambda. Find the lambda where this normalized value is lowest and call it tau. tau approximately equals 486.689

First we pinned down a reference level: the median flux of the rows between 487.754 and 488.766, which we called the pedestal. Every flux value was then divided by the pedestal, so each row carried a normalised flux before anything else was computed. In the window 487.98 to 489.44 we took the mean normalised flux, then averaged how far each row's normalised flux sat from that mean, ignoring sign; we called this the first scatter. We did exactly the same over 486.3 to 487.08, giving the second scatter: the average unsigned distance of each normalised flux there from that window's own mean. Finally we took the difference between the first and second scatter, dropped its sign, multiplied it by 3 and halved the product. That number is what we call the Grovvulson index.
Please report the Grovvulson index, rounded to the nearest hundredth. 0.06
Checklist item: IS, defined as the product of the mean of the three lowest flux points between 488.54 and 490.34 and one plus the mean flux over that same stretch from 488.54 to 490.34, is 1275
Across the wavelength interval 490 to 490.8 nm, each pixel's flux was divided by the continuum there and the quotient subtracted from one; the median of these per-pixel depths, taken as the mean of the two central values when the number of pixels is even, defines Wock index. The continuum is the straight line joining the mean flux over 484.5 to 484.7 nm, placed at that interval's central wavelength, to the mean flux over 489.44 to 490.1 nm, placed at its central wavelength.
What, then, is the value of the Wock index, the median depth 0.02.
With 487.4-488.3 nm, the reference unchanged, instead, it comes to 0.22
